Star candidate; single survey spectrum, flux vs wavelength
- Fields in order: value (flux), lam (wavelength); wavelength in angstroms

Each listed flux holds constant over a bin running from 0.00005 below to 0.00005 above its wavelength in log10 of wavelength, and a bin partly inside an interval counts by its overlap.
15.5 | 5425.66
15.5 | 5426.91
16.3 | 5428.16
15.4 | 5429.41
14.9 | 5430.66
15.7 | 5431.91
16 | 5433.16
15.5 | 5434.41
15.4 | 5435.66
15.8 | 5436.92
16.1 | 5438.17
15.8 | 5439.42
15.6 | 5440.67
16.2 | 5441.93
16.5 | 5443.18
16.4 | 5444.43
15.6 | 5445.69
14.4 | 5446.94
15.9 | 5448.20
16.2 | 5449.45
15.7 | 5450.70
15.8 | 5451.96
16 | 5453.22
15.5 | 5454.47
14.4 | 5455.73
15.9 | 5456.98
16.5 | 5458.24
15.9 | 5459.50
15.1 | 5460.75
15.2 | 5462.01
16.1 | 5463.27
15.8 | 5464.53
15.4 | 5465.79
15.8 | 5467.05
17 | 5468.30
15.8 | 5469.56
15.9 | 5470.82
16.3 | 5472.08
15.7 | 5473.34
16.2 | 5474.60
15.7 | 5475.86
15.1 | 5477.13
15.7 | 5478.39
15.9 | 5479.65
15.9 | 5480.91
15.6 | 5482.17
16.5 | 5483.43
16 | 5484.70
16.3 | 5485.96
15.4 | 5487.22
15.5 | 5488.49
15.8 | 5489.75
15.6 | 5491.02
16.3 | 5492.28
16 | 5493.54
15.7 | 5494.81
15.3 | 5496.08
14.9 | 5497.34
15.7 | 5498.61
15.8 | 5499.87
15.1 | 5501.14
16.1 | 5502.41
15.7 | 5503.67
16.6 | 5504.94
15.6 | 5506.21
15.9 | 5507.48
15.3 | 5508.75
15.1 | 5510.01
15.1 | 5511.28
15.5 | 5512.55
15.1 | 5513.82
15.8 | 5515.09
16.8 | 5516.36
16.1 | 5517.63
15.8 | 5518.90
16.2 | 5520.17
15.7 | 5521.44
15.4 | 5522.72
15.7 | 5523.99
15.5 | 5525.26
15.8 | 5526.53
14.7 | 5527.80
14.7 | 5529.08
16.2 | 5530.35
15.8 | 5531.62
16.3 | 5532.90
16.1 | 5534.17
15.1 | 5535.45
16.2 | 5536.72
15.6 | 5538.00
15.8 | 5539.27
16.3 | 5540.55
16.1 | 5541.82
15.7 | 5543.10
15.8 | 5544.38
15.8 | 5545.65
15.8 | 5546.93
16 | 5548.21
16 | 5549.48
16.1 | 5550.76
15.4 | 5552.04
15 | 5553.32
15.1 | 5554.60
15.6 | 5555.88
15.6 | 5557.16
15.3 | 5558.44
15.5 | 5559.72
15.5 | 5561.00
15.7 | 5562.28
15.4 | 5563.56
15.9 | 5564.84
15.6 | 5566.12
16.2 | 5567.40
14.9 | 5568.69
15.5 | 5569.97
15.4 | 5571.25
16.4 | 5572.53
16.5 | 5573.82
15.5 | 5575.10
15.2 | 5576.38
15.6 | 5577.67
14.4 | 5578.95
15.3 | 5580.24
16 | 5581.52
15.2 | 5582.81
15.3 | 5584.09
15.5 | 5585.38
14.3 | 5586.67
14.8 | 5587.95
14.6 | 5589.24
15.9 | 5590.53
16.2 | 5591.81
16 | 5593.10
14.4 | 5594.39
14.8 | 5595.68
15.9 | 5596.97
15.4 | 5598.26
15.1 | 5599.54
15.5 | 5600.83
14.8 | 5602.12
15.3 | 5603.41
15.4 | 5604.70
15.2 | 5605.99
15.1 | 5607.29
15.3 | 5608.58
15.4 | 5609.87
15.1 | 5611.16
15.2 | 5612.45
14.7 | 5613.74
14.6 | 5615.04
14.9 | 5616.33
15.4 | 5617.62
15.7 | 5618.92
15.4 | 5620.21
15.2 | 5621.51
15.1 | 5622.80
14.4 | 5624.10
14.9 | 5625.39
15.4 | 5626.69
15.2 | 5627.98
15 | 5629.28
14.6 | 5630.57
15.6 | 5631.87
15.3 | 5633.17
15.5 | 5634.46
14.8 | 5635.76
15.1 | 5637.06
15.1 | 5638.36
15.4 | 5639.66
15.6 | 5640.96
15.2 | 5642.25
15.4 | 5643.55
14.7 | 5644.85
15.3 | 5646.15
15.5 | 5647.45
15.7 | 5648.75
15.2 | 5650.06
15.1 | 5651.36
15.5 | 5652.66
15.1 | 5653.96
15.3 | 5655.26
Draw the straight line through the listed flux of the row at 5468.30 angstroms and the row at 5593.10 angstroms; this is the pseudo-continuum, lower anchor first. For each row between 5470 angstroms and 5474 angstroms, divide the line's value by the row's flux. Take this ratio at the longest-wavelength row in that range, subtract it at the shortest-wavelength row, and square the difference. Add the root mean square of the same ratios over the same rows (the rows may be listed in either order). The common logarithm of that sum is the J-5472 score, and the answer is 0.027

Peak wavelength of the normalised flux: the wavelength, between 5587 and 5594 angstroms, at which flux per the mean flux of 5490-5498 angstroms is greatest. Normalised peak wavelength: 5591.81 angstroms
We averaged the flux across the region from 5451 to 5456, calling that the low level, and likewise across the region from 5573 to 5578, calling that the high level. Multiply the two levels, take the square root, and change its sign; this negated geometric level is -15.6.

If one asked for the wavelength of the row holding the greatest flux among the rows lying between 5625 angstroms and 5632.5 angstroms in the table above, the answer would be 5631.87 angstroms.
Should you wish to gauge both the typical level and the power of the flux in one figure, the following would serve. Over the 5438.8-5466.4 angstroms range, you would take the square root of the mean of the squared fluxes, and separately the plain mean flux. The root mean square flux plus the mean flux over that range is 31.5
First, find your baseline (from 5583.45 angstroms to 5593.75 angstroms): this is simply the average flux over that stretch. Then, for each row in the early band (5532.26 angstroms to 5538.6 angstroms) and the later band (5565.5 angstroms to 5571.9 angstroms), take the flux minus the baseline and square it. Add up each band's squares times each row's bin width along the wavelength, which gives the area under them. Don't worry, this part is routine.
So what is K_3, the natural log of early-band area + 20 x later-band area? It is 3.4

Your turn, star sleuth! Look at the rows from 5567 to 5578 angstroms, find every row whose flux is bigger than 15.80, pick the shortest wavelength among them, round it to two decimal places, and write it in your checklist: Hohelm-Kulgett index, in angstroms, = 5567.40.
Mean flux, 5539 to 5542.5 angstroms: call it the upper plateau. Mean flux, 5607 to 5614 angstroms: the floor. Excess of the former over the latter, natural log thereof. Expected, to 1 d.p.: -0.1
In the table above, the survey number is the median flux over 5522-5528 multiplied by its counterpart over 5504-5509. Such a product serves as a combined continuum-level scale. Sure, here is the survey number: 244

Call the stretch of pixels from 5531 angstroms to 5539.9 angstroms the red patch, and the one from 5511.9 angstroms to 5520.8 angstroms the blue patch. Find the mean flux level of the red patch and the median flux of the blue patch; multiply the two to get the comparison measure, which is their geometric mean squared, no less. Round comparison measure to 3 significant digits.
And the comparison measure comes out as 250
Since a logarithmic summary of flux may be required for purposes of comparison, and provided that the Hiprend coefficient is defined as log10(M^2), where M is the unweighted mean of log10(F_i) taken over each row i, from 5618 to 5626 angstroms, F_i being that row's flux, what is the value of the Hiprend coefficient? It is 0.143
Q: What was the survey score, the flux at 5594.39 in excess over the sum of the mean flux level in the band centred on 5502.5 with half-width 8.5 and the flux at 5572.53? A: -17.6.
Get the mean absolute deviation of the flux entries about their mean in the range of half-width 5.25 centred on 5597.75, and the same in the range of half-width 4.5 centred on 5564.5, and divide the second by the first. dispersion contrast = 0.62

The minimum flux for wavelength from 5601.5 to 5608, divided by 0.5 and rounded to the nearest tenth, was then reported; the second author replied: 29.6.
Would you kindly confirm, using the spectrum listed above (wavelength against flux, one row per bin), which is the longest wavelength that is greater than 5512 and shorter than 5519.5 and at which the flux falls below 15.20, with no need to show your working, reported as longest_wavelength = 5513.82 angstroms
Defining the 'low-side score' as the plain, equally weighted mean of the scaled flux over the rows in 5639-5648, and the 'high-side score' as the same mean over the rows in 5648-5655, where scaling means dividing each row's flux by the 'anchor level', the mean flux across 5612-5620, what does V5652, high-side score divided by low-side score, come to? 1.00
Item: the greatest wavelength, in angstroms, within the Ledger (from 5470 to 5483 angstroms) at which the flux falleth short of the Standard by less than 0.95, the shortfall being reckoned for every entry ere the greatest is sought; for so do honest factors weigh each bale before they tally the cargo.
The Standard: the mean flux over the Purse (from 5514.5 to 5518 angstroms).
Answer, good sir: 5482.17 angstroms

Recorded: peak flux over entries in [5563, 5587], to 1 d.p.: 16.5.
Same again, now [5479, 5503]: 16.5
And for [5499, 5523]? 16.8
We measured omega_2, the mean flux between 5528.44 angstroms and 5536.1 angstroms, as 15.7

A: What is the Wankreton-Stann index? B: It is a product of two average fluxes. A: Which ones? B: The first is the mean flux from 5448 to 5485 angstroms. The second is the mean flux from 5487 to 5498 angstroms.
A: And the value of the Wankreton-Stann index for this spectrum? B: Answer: 246.9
